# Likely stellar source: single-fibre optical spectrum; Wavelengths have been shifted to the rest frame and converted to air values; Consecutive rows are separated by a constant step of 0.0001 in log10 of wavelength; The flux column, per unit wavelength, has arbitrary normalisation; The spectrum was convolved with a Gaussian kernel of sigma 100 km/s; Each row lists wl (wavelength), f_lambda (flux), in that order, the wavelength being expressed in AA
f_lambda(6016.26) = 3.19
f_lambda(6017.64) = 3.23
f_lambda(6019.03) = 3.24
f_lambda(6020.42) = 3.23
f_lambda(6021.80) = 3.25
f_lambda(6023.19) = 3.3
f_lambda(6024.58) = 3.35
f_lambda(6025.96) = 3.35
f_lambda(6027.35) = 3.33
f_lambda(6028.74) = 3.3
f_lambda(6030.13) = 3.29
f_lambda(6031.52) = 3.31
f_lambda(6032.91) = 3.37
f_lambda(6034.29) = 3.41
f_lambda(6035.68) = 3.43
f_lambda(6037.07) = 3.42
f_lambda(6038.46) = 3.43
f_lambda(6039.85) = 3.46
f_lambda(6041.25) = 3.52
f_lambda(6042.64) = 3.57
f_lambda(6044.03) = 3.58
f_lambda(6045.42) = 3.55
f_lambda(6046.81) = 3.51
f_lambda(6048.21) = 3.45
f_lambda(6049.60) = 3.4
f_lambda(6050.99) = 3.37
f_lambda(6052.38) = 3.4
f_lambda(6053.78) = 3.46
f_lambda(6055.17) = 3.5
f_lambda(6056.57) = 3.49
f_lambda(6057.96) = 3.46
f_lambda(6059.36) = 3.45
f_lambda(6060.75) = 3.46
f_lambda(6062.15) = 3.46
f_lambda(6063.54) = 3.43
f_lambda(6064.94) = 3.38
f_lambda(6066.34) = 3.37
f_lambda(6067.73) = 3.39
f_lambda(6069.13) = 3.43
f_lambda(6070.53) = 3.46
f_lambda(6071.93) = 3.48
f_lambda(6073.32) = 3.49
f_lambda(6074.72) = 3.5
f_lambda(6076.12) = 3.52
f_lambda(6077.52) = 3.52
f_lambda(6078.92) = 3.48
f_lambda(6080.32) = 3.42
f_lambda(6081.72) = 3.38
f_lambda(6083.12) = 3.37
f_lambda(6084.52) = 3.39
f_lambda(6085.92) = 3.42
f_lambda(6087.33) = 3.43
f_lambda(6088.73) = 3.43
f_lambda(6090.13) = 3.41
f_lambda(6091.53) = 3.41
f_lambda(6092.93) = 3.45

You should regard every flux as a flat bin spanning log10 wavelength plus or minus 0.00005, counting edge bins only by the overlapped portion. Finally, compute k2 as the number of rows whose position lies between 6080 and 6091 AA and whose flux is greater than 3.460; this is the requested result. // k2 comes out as 0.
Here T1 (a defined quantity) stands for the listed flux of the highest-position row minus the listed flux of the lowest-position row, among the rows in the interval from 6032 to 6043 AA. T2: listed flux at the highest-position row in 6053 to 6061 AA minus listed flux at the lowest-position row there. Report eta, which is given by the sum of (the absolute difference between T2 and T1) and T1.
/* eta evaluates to 0.4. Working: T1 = 0.20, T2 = 0.00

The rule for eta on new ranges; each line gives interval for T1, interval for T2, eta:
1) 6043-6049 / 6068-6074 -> 0.1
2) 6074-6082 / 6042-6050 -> -0.1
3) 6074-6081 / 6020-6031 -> 0.1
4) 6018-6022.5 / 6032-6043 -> 0.2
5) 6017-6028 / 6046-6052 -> 0.3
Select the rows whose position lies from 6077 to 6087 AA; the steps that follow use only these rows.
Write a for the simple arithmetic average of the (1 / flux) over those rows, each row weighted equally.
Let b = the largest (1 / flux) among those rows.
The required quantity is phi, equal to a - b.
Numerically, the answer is -0.0048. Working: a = 0.292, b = 0.297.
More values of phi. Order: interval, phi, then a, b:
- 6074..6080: -0.0020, 0.285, 0.287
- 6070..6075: -0.0019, 0.287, 0.289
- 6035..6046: -0.0062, 0.286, 0.292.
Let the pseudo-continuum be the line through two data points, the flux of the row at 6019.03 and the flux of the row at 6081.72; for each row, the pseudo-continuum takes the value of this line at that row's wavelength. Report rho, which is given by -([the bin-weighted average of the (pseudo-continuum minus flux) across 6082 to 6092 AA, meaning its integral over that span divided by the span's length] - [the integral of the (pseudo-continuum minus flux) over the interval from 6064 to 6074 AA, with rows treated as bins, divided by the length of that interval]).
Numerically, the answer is -0.06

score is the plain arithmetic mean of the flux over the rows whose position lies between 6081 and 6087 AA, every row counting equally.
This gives 3.39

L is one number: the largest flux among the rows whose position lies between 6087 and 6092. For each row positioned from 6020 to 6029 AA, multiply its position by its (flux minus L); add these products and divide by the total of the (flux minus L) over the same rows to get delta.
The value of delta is 6023.9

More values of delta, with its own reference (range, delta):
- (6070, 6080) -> 6075.3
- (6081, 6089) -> 6083.2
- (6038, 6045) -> 6042.6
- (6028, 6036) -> 6030.6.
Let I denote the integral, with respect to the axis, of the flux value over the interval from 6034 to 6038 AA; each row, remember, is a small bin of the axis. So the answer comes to 14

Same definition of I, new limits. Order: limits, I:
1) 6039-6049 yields 35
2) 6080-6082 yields 7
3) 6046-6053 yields 24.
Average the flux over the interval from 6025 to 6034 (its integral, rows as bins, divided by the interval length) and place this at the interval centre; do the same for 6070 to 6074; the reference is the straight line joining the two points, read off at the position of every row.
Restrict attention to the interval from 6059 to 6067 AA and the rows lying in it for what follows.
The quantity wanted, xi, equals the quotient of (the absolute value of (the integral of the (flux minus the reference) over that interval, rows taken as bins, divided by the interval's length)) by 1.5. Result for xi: 0.018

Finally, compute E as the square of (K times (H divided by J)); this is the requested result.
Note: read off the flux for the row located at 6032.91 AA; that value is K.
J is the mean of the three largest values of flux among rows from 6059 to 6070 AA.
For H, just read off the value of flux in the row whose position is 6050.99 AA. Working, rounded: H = 3.37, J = 3.46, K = 3.37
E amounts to 10.8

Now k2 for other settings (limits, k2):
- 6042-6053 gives 4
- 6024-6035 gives 0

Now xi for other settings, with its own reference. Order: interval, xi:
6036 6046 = 0.085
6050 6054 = 0.006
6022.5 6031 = 0.002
